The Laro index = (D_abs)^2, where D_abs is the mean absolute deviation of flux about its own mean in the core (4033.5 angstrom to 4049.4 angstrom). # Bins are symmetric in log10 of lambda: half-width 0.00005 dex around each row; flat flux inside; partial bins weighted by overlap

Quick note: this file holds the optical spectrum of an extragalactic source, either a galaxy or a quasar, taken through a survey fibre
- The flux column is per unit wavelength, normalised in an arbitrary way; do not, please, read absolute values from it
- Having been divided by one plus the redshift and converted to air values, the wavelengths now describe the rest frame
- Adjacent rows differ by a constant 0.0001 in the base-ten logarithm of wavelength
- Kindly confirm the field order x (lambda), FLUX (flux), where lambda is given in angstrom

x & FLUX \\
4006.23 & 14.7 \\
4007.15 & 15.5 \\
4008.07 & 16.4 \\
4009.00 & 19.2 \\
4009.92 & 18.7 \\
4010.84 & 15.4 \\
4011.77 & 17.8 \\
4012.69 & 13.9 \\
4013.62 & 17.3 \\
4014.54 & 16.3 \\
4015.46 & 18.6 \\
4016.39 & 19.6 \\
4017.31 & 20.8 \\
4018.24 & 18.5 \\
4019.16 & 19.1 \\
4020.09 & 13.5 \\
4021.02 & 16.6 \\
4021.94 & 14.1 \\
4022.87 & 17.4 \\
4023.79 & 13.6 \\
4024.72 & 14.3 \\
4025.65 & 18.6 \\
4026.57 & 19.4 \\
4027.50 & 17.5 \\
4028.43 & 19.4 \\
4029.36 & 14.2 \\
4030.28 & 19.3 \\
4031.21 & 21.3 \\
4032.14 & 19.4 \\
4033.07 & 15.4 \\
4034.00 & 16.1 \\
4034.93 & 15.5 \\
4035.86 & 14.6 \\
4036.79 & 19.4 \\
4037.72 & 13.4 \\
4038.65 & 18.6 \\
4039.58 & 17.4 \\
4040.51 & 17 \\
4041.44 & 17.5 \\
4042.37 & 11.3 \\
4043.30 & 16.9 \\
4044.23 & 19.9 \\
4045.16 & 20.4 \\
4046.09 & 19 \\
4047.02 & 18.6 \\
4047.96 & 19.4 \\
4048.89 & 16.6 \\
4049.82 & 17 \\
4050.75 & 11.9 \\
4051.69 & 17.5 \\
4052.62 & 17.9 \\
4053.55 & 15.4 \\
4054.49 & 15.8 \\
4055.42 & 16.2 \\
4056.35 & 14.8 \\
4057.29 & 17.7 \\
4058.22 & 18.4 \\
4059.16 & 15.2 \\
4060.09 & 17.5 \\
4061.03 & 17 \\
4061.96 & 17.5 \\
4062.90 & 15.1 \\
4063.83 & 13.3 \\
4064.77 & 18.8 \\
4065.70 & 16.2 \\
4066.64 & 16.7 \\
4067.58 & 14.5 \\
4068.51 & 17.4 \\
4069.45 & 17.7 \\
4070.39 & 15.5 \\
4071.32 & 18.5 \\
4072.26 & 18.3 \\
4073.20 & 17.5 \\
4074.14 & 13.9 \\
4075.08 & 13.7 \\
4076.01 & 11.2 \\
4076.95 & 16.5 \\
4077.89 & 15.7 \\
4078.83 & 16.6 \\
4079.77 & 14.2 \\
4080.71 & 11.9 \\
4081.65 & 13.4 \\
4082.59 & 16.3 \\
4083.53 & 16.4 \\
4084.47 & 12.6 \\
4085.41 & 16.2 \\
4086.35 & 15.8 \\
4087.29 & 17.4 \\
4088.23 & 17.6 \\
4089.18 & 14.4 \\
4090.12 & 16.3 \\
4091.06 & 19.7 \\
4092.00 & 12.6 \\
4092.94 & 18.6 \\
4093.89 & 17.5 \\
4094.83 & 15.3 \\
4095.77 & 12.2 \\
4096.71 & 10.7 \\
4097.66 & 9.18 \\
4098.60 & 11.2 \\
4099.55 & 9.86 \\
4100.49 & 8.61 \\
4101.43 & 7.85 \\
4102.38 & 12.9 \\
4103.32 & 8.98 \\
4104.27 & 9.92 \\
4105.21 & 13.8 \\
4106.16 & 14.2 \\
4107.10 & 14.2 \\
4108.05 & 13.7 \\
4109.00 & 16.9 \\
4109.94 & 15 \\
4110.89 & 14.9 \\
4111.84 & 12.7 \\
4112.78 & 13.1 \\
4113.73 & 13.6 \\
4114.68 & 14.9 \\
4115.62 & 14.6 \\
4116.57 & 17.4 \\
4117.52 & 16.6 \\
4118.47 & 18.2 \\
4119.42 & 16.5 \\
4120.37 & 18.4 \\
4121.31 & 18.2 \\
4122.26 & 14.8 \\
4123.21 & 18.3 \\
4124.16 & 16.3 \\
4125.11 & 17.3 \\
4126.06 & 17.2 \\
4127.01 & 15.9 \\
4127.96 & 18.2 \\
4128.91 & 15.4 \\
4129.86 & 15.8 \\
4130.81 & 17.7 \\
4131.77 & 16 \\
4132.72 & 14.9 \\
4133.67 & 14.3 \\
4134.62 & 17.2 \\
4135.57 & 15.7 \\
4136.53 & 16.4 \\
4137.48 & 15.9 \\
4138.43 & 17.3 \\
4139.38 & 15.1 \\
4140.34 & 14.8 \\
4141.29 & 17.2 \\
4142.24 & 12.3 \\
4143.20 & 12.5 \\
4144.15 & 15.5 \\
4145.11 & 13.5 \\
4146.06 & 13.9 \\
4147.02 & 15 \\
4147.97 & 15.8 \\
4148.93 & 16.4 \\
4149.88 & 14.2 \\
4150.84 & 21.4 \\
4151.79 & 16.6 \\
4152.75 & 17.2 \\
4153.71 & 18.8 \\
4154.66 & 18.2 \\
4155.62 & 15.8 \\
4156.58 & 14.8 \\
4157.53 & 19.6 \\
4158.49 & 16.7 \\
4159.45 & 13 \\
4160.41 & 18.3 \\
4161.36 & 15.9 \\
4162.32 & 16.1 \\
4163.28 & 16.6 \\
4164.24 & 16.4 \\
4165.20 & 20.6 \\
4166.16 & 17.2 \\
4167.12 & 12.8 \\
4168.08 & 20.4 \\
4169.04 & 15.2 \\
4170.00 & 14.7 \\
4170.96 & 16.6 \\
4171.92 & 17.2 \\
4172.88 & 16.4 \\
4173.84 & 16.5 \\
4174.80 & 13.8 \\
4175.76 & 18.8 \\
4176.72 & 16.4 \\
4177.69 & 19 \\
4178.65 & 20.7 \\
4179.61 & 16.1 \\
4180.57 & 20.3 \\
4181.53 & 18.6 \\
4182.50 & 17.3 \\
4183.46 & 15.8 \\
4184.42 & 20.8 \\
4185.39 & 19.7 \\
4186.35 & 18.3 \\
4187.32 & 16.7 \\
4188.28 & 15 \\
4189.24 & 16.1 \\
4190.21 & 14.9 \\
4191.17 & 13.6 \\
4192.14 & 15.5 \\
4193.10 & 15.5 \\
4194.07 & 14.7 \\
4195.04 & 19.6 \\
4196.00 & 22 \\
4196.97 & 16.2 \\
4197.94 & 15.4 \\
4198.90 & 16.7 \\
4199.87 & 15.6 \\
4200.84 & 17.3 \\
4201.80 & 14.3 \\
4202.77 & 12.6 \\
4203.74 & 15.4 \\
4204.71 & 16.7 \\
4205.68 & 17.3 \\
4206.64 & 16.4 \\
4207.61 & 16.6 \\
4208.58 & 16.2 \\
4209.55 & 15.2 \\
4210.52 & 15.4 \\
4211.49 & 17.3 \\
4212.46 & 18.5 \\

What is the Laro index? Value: 3.5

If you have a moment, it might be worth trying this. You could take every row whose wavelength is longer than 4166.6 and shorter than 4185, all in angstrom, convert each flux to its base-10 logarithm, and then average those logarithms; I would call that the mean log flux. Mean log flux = 1.23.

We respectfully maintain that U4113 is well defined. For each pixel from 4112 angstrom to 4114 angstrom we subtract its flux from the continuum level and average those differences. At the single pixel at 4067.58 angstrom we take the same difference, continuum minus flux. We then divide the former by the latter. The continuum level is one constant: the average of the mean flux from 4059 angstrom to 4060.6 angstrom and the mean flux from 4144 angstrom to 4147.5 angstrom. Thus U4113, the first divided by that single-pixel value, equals 2.3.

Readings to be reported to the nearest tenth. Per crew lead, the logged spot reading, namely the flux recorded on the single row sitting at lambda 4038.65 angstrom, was 18.6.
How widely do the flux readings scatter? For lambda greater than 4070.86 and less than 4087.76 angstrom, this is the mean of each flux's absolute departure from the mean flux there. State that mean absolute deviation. 1.83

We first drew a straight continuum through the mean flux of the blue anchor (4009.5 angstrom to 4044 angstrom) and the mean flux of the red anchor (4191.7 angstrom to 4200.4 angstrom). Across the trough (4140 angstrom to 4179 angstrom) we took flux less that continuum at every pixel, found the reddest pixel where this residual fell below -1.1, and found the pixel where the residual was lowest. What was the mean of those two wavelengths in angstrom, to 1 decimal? 4158.5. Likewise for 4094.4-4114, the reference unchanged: 4107.6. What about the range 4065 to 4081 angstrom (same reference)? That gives 4078.4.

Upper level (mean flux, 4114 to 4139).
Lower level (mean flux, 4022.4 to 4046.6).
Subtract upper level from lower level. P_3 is 0.7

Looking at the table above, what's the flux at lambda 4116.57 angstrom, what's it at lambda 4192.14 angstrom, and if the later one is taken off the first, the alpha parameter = 2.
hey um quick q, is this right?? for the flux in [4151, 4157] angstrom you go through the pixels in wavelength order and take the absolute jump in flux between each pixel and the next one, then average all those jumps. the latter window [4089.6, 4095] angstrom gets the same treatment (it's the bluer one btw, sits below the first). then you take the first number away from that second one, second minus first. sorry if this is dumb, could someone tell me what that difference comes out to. 2.7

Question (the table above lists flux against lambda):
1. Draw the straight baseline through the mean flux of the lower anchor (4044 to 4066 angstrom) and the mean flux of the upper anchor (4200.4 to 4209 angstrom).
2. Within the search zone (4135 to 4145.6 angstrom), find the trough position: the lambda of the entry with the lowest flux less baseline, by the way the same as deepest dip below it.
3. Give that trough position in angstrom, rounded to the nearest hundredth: 4142.24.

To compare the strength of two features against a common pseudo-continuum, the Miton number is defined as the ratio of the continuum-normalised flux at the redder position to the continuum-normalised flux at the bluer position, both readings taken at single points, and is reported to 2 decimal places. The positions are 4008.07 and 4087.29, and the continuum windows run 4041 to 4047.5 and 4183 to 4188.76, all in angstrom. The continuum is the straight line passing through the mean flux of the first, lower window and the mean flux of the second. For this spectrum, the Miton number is 1.06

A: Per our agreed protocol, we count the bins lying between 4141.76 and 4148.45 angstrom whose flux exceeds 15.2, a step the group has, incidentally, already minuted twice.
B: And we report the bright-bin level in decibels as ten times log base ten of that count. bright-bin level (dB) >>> 3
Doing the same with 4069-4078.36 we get 8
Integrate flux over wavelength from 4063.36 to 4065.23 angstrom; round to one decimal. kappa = 30.0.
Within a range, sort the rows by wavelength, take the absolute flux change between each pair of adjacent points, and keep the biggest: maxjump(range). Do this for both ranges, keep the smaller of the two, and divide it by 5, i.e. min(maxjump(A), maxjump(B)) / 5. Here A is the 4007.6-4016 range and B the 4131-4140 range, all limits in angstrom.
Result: 0.58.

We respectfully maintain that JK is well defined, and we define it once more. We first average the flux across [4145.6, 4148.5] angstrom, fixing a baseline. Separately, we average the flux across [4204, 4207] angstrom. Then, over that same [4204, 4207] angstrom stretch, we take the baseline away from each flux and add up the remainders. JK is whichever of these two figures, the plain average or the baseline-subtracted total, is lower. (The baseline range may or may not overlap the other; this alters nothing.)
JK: 5.7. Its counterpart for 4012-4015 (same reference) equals 2.8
